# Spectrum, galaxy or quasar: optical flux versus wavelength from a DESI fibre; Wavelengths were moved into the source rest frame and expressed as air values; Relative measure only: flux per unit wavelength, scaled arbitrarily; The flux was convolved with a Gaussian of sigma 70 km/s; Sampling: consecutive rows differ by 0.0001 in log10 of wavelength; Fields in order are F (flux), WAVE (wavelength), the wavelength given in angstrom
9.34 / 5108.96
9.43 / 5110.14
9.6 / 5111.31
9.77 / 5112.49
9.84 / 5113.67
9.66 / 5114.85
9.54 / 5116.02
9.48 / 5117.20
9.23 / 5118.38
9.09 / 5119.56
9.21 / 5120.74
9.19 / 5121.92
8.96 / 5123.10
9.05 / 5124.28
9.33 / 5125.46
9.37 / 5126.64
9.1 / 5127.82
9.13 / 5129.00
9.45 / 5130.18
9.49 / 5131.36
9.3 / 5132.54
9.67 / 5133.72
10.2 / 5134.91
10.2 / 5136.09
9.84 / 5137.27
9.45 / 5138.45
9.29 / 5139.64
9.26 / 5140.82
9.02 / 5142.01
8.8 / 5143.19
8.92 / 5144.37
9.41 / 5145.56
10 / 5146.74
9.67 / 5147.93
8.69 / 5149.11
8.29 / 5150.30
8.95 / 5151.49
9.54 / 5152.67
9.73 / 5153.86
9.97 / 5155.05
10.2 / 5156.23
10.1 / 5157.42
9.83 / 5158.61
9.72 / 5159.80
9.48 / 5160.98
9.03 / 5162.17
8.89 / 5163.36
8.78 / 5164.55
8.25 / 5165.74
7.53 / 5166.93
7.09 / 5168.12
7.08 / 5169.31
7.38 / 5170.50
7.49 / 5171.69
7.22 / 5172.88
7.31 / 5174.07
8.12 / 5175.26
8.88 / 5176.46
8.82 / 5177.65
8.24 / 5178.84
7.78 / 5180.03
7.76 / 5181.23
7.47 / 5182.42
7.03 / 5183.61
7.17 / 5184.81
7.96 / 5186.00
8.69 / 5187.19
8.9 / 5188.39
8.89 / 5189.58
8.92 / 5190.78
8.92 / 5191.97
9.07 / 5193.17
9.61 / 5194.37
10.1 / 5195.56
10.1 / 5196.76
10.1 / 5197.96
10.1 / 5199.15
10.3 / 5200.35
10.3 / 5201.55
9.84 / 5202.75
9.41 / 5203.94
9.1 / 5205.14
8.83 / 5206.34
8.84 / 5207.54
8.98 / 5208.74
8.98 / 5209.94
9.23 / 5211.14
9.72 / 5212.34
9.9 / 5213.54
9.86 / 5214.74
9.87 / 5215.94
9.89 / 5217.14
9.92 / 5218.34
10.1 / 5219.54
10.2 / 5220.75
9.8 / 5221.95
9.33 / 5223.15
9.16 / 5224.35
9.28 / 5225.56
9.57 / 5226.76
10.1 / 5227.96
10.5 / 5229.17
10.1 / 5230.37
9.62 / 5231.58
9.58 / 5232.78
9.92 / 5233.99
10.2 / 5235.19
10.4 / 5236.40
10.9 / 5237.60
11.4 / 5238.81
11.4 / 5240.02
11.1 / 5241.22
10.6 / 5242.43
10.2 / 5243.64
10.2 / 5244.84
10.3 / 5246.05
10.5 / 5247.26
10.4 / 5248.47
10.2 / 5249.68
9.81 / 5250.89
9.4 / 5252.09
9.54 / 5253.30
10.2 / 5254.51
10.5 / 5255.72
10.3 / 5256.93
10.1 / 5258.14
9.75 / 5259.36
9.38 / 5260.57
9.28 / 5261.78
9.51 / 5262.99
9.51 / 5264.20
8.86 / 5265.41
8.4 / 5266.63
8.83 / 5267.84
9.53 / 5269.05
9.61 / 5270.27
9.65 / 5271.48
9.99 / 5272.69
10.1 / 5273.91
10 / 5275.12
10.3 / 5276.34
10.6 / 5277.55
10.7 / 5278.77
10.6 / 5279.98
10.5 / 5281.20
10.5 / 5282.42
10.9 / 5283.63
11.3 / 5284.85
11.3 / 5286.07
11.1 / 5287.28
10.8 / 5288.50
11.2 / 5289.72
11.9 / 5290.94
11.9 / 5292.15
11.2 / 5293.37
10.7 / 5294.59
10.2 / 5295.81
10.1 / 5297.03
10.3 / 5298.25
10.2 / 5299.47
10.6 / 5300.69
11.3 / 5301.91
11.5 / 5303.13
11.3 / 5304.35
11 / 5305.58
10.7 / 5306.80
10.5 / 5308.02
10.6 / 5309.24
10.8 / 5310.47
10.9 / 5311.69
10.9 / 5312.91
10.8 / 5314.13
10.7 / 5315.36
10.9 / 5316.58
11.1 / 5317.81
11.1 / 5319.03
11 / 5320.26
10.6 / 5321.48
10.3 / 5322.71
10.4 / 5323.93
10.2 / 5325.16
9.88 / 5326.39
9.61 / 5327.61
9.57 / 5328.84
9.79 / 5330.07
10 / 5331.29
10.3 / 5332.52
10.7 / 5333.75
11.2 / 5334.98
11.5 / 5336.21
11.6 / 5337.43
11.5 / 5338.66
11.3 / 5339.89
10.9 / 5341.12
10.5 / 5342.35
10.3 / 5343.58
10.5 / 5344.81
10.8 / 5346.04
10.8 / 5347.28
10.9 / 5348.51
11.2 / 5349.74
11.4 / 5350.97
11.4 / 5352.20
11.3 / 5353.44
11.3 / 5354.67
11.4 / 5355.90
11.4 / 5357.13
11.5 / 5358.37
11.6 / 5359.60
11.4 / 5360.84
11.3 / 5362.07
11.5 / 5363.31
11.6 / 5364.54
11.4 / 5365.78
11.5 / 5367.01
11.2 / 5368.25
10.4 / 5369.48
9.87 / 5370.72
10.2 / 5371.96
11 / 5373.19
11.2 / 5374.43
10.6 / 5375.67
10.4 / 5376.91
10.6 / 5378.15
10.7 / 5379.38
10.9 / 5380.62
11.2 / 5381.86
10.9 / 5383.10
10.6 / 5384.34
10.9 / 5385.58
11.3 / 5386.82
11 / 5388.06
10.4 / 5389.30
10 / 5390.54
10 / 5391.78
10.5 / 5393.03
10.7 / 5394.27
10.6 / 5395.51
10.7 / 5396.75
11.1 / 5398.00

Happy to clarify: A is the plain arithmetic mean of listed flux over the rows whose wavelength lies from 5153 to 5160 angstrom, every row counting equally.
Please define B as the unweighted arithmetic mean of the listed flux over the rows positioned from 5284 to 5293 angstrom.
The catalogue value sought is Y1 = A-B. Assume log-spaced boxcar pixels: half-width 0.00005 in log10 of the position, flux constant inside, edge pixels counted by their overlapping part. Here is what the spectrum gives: -1.4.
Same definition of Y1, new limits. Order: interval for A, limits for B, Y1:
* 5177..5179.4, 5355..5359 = -2.9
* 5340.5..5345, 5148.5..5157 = 1.2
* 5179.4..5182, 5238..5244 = -3.2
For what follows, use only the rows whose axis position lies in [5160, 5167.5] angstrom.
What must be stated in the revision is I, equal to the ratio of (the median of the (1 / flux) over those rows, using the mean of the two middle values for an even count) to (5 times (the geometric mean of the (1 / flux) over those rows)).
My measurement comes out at 0.196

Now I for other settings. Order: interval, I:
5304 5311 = 0.201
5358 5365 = 0.200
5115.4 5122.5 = 0.201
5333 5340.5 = 0.198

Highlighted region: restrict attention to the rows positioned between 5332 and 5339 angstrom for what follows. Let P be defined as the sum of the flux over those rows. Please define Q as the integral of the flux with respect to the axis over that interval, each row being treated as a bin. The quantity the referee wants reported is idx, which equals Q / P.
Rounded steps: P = 67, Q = 78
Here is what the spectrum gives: 1.17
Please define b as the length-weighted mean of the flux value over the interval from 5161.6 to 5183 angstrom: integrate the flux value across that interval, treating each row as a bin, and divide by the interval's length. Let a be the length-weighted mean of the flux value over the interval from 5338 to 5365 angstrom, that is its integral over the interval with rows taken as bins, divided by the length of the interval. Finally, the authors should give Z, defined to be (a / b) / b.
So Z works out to 0.18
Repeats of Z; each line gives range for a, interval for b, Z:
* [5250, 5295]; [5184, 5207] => 0.12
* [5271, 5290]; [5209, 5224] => 0.11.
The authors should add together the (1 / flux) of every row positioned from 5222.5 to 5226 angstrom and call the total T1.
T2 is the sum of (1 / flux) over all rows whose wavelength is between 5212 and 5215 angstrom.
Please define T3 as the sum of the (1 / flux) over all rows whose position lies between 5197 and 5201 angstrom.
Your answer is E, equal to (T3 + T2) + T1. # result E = 0.925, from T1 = 0.324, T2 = 0.305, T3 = 0.30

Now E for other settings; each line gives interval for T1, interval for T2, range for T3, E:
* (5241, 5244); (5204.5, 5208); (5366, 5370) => 0.891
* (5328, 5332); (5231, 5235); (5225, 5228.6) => 0.927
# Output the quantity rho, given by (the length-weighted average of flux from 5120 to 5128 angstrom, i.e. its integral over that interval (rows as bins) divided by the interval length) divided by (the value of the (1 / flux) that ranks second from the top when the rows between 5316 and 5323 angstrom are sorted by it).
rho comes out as 97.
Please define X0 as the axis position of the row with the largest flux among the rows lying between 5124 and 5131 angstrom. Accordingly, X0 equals 5130.18 angstrom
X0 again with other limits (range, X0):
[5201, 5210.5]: 5201.55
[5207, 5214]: 5213.54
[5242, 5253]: 5242.43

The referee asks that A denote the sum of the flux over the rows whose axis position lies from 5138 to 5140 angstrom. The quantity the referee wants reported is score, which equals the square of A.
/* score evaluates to 351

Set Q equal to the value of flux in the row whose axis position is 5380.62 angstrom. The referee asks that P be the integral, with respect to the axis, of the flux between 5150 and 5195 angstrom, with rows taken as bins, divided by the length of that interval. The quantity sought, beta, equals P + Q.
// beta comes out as 19.4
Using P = 8.53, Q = 10.9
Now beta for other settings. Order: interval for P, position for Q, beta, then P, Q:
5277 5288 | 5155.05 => 20.8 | 10.83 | 9.97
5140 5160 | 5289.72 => 20.6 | 9.41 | 11.2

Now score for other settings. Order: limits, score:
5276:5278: 437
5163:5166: 672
